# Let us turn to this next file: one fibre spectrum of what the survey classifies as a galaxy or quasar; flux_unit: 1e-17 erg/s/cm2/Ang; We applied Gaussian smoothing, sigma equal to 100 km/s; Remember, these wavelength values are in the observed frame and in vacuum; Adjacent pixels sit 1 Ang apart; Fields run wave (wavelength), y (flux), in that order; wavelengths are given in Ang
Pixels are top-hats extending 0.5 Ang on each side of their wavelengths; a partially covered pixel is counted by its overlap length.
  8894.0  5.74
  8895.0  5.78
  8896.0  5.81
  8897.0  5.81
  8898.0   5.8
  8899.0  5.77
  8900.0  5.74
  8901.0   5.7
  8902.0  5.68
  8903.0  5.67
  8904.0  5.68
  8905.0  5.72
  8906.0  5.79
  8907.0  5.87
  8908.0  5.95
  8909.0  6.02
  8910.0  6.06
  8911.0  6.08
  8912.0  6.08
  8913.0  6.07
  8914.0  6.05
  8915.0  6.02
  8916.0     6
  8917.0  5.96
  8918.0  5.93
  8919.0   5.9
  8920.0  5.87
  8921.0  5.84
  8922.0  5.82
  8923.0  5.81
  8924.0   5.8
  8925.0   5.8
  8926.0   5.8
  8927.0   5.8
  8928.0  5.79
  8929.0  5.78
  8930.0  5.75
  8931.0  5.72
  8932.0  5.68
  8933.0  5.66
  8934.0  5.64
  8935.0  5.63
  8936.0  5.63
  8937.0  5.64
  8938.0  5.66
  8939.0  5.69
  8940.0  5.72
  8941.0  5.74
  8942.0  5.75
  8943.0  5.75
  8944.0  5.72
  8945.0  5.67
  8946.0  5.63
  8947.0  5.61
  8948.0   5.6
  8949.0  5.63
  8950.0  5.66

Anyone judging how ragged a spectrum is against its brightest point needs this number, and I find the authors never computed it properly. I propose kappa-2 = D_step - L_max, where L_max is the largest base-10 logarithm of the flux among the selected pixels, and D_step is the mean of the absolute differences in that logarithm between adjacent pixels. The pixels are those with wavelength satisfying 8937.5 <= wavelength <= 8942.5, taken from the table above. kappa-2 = -0.758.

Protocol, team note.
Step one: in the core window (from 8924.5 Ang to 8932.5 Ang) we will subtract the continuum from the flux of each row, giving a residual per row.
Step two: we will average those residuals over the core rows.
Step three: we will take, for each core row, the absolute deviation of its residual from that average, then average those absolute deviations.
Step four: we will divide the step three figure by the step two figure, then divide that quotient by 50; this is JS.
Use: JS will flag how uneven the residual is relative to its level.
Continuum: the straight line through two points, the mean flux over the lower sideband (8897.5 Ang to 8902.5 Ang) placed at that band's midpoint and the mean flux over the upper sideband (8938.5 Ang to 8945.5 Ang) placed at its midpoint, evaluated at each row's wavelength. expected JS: 0.018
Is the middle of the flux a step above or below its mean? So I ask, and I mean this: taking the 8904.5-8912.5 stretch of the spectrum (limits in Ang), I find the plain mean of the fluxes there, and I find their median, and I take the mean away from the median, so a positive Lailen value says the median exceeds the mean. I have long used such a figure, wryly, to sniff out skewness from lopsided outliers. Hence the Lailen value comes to 0.039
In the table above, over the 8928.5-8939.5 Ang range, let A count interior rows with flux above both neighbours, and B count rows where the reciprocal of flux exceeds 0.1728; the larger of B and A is 11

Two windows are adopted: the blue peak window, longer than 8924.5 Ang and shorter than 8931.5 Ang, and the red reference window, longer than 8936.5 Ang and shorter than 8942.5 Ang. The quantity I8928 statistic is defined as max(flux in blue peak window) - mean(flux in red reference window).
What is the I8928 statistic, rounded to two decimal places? 0.10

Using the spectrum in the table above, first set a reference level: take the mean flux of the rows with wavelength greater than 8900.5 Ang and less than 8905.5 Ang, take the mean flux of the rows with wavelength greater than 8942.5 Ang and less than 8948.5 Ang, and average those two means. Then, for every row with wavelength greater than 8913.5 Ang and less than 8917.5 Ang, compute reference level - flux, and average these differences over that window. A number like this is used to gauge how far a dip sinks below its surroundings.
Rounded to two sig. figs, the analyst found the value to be -0.33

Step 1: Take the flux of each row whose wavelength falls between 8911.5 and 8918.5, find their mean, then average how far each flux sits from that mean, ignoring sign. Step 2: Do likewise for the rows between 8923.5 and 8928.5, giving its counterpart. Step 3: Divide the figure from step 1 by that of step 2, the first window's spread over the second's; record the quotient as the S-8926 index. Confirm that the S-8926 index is 14.0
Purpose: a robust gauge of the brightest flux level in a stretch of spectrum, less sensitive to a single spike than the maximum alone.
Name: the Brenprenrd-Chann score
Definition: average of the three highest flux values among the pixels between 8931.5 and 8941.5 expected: 5.72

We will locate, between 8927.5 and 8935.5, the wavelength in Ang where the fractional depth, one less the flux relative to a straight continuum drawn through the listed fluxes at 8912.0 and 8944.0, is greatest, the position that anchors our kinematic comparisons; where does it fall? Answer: 8934.0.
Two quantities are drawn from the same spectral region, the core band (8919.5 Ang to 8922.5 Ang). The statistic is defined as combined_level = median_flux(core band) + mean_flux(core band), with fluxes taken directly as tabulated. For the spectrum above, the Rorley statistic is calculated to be 11.7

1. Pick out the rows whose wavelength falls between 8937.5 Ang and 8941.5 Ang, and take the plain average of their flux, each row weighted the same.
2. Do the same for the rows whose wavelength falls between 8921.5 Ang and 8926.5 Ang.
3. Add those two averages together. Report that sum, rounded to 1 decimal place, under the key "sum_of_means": 11.5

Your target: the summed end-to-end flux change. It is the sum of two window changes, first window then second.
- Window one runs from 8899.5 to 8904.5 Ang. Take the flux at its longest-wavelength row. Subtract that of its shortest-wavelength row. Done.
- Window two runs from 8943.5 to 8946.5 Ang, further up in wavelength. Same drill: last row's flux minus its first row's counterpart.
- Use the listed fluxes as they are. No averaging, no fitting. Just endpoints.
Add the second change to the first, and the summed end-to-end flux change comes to -0.15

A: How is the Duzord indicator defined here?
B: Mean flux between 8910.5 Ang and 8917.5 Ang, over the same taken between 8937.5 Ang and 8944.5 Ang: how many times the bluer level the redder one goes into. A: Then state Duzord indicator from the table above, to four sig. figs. 1.056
